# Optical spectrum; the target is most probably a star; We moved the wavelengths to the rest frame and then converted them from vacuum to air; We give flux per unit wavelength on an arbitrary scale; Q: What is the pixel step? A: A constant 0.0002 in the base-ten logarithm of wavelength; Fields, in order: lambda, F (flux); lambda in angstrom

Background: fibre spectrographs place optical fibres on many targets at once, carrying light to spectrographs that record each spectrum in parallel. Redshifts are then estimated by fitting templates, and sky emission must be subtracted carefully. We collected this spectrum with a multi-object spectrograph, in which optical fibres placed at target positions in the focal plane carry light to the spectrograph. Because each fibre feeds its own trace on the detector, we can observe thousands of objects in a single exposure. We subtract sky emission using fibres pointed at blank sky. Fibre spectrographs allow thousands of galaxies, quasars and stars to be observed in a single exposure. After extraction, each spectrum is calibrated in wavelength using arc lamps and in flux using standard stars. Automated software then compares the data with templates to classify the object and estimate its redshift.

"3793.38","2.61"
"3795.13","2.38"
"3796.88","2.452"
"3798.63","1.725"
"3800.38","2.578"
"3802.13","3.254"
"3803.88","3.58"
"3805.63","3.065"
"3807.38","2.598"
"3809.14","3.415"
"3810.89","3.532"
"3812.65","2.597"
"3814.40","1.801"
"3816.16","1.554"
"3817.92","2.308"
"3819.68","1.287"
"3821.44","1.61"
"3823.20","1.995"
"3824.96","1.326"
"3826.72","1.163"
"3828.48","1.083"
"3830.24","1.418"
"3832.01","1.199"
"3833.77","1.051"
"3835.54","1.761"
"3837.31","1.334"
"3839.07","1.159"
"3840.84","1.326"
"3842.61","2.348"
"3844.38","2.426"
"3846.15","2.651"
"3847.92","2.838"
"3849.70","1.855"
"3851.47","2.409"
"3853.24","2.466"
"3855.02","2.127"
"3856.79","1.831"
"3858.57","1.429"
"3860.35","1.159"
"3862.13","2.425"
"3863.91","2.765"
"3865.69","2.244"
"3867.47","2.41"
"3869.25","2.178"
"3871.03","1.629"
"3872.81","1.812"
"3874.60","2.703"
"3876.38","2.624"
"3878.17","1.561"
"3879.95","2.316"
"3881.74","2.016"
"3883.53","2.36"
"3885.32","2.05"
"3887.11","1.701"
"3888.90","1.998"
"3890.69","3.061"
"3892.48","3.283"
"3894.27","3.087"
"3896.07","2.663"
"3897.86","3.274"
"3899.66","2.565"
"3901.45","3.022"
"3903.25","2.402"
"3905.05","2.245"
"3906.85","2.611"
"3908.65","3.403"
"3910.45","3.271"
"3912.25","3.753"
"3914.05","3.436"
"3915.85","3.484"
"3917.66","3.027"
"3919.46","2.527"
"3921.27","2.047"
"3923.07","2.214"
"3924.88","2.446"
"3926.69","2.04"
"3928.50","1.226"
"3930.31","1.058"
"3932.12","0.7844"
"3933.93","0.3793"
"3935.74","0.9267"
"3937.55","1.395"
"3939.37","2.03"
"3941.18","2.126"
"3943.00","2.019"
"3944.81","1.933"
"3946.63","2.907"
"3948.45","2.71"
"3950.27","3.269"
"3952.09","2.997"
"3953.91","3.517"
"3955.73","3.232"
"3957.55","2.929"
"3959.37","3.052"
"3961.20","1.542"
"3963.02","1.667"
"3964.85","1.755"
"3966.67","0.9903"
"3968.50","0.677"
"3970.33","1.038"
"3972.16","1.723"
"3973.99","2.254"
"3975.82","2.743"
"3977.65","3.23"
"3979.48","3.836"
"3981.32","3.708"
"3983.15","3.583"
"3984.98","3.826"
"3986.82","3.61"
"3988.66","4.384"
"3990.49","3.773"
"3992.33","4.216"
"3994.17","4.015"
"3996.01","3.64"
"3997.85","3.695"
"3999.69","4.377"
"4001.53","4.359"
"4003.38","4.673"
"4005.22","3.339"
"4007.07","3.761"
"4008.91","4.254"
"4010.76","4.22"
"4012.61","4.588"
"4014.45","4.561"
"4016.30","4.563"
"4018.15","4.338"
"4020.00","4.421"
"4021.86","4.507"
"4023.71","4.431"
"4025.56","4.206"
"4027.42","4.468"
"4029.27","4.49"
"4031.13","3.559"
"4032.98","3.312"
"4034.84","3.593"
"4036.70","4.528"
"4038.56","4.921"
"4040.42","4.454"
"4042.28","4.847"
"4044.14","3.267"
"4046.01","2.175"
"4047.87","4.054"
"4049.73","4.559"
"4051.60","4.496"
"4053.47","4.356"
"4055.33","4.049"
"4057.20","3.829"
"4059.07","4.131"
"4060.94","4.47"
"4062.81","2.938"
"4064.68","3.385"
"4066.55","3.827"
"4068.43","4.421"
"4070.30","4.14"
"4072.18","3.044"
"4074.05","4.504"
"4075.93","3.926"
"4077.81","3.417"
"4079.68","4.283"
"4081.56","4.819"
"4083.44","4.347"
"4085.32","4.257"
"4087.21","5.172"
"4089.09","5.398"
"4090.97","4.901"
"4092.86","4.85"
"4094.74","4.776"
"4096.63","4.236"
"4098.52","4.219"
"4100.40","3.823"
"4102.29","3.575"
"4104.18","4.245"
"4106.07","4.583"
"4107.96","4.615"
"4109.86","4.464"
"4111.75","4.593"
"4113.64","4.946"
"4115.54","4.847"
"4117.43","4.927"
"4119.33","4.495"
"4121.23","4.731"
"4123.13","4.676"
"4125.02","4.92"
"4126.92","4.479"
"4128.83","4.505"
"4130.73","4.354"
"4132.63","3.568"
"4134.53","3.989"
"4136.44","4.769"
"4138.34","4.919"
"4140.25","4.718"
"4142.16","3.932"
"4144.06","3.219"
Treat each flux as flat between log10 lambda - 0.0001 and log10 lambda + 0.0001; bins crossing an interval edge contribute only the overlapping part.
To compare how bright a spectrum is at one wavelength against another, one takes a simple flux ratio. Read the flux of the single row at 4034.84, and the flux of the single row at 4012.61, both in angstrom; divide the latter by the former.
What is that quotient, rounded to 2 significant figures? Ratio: 1.3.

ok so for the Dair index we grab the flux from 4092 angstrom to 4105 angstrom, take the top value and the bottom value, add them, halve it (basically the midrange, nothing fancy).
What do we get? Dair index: 4.21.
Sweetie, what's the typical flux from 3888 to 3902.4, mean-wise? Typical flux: 2.9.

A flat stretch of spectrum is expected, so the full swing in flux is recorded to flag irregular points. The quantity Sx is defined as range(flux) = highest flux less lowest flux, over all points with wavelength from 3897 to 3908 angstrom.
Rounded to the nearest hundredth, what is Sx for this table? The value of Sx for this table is 1.03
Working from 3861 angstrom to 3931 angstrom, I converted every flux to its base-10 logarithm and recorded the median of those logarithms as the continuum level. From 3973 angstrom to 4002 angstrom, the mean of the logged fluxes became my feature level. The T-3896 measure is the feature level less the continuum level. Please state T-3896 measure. 0.18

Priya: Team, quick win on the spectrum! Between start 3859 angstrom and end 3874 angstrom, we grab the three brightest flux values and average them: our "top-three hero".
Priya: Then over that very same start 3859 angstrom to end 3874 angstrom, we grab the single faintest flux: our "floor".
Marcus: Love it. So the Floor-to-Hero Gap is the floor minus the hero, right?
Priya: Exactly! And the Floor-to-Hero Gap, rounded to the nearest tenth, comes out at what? -1.4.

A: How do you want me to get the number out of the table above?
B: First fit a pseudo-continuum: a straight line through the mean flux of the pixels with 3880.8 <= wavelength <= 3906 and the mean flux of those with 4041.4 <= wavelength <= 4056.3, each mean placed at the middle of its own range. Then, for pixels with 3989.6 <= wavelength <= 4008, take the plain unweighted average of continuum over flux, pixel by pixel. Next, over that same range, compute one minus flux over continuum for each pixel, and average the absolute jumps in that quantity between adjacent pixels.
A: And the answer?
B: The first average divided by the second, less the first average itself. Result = 6.5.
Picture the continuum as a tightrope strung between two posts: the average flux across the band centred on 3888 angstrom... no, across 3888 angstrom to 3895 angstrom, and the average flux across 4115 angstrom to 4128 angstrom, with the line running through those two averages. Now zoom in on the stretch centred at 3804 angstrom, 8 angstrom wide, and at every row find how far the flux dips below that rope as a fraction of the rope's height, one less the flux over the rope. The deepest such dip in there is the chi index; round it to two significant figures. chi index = -0.20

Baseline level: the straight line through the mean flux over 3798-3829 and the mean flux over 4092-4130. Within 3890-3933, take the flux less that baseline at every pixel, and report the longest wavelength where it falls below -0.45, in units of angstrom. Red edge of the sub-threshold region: 3932.12 angstrom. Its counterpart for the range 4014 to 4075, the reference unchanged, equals 4072.18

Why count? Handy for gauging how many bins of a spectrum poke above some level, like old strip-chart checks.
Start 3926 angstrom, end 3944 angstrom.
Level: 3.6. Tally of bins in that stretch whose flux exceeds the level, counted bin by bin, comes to 0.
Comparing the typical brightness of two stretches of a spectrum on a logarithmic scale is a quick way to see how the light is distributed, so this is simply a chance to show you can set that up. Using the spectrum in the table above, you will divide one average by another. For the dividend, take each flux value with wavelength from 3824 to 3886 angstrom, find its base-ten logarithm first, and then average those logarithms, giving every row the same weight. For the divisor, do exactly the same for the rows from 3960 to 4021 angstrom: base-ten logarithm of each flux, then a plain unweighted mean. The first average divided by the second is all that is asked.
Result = 0.55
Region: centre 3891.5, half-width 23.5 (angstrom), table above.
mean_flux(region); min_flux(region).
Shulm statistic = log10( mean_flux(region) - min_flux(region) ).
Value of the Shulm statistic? 0.01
